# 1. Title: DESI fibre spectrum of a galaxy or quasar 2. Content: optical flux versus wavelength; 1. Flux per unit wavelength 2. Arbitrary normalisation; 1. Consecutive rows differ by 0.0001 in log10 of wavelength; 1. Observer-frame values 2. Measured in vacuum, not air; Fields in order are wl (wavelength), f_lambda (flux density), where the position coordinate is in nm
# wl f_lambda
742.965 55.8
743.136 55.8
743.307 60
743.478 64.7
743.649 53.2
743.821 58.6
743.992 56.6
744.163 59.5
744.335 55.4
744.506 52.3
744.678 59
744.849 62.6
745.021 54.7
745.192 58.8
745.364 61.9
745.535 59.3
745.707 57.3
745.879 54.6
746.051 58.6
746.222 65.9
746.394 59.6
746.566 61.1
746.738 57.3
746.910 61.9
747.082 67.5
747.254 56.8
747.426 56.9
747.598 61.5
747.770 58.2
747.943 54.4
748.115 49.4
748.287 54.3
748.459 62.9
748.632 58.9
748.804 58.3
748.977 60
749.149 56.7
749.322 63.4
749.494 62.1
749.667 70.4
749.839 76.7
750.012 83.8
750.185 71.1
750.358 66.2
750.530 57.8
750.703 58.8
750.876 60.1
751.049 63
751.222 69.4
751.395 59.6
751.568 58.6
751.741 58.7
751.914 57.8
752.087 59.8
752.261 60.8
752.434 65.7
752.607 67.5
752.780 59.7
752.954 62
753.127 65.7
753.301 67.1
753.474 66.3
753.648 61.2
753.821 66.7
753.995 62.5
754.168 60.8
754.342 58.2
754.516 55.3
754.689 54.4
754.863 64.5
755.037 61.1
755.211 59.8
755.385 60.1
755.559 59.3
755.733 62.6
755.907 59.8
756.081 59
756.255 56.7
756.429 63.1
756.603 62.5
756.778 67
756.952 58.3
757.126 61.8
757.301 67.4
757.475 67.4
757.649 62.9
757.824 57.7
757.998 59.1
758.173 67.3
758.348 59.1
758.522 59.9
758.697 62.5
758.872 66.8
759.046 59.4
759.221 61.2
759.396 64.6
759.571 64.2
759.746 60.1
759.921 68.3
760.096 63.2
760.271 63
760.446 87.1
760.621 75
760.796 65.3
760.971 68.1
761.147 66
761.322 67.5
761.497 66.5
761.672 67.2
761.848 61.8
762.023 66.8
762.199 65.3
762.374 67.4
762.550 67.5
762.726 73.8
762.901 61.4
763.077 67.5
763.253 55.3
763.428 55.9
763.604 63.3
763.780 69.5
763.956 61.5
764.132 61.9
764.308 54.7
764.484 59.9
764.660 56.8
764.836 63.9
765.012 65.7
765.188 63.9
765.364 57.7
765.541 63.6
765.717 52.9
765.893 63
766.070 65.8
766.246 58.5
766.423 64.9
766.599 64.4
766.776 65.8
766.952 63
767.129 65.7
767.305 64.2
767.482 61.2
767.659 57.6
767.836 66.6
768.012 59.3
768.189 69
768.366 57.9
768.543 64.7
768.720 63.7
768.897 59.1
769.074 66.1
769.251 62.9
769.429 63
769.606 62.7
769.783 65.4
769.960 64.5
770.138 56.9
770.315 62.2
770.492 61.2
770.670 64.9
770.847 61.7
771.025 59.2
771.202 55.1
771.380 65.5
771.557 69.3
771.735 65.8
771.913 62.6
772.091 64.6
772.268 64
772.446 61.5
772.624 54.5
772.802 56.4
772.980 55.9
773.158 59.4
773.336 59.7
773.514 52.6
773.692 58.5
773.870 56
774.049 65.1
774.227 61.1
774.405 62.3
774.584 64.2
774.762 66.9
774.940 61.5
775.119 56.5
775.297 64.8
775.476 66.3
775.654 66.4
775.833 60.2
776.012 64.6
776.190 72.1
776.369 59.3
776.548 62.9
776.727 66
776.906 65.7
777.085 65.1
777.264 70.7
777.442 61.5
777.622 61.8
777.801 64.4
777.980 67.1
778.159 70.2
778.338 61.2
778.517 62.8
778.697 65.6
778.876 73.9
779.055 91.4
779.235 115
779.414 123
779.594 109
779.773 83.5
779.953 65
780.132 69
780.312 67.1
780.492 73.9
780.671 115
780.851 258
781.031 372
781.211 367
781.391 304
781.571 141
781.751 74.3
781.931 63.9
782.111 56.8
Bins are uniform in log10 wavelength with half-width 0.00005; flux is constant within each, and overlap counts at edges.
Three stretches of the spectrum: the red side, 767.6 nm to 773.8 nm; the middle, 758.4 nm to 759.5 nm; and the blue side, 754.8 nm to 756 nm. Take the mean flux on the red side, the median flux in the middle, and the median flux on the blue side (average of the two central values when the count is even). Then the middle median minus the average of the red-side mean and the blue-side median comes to 1.0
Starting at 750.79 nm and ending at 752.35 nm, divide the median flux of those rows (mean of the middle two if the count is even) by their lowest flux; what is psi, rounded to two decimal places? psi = 1.03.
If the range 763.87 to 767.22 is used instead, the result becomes 1.19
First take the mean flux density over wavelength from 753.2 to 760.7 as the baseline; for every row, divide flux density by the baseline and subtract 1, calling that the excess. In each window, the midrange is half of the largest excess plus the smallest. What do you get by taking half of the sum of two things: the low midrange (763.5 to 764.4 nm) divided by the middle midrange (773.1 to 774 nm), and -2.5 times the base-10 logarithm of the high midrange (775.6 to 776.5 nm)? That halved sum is 1.7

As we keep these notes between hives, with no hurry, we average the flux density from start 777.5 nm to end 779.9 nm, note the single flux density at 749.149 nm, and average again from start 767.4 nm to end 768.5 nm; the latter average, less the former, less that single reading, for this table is -75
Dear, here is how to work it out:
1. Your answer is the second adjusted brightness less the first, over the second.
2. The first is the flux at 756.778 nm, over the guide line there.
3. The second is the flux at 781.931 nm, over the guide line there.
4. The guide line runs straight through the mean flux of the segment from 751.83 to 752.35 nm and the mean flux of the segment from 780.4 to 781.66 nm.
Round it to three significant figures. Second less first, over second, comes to -1.85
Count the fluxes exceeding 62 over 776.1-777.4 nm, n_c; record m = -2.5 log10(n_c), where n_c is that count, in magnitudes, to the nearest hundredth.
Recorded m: -1.95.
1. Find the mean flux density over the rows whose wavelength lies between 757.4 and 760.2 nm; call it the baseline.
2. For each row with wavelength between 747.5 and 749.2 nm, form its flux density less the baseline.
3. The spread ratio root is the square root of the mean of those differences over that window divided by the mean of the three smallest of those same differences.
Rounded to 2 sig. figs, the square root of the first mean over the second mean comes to 0.72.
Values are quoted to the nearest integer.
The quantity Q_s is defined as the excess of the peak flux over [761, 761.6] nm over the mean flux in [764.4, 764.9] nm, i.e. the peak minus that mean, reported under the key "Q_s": 7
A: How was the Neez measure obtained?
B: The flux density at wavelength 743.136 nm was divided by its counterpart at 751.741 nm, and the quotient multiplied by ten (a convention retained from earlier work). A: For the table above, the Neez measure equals 9.5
